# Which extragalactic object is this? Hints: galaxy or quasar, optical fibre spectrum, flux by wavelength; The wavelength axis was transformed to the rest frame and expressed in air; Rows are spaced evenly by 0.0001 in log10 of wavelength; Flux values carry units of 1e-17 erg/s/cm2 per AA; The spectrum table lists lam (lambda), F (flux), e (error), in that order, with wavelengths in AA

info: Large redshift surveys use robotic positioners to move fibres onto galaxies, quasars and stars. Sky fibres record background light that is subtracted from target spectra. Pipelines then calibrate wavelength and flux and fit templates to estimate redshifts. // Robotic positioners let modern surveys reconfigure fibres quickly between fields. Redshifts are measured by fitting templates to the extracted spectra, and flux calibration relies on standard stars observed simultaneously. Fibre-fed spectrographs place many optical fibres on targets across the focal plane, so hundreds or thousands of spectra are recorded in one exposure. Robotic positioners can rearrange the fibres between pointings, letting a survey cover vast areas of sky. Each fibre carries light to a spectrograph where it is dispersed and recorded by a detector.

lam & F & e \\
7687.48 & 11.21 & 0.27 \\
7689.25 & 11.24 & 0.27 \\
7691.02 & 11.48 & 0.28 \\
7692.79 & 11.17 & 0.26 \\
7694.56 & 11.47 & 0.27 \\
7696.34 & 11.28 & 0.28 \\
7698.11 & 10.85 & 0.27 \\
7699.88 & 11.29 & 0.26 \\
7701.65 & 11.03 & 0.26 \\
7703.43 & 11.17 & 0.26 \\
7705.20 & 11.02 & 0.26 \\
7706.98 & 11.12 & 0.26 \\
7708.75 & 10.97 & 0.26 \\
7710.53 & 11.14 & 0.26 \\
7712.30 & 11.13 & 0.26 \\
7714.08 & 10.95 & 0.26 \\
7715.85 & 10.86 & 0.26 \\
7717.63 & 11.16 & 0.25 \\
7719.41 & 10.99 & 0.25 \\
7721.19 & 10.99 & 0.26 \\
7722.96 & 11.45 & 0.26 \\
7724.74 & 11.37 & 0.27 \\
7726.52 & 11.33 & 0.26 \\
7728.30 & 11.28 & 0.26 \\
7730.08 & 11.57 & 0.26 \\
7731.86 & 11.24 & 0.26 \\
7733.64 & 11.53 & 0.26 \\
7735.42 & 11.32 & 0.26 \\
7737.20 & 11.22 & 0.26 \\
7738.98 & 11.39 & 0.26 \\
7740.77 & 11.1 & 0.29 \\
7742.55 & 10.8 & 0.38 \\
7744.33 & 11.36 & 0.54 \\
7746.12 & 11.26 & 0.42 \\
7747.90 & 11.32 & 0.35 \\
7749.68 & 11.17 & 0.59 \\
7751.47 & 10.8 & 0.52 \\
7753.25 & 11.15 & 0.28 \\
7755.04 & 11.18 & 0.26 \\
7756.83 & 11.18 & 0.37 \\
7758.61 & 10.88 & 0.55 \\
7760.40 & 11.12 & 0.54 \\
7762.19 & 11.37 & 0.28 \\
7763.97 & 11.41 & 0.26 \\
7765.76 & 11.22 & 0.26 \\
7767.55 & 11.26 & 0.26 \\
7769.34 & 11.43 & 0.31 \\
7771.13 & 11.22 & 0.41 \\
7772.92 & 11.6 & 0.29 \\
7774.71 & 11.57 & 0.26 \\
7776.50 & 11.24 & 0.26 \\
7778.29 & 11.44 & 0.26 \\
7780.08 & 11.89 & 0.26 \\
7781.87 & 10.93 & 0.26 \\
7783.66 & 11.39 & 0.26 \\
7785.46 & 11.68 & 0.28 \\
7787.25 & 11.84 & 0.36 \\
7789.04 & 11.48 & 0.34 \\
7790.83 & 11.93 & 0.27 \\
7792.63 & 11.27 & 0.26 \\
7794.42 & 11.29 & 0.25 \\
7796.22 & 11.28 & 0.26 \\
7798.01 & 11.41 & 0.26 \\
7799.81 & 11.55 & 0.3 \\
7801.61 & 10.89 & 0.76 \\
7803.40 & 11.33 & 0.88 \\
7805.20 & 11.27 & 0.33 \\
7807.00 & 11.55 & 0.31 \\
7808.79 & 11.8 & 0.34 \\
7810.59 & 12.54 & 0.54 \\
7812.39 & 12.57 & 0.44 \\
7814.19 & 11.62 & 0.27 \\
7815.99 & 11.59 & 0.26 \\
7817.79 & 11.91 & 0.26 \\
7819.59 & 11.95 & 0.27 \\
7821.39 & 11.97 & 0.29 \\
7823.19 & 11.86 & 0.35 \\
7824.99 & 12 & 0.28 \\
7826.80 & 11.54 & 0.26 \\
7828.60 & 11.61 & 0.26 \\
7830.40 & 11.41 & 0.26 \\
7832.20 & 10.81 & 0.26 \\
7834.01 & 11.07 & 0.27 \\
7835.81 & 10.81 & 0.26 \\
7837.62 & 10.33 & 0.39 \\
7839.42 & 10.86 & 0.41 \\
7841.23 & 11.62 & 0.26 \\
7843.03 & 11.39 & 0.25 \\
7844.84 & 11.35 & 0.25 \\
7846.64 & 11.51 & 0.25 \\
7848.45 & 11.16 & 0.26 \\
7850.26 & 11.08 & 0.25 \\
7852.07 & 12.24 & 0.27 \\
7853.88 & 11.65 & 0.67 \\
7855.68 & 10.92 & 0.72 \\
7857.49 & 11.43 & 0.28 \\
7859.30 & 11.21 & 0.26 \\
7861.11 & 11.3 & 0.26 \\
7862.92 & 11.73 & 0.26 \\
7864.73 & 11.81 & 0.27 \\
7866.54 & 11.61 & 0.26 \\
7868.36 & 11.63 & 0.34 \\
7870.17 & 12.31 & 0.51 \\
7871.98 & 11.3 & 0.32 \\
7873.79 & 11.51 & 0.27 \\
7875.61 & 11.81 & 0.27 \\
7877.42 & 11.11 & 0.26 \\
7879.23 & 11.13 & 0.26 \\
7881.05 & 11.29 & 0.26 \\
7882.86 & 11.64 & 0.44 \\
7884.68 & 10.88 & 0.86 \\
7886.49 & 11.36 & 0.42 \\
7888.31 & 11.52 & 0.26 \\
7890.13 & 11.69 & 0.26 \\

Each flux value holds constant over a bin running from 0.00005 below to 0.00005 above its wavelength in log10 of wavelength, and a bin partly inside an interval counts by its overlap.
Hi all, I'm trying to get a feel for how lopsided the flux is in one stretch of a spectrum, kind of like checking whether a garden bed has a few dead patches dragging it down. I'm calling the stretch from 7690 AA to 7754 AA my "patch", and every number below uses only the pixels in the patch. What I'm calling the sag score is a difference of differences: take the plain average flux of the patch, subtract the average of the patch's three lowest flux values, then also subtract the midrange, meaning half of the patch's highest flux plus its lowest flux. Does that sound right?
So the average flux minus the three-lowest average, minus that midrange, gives -10.8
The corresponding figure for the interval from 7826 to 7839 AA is -10.5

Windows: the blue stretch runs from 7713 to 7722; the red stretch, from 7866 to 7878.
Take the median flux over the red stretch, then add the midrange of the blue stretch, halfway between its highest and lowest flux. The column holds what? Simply 22.62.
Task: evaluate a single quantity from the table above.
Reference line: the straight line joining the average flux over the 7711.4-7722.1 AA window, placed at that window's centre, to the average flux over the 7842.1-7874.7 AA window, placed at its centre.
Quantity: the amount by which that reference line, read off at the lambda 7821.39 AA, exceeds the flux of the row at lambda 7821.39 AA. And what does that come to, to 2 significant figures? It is -0.59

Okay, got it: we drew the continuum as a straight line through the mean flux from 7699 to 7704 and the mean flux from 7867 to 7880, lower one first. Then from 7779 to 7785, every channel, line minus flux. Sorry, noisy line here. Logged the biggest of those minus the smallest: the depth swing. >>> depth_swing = 1.0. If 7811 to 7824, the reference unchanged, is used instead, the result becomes 1.0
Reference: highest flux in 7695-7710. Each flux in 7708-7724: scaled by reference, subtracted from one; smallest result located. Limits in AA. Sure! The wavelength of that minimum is 7722.96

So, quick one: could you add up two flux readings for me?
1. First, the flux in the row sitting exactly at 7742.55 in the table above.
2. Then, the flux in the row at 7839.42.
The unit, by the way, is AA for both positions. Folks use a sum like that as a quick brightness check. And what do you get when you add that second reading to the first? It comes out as 21.7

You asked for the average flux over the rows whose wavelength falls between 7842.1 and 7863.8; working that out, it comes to 11.4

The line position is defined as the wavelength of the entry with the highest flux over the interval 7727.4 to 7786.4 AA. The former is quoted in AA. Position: 7780.08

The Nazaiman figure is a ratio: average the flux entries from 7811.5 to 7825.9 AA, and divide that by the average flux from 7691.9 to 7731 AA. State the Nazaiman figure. 1.07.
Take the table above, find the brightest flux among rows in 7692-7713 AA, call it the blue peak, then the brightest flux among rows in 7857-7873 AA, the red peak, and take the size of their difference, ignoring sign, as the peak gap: 0.84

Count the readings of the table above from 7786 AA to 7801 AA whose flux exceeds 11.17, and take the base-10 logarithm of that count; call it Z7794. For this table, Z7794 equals 0.90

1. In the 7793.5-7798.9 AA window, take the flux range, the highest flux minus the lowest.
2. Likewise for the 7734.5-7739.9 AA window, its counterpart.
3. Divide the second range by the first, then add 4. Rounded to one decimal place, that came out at 5.3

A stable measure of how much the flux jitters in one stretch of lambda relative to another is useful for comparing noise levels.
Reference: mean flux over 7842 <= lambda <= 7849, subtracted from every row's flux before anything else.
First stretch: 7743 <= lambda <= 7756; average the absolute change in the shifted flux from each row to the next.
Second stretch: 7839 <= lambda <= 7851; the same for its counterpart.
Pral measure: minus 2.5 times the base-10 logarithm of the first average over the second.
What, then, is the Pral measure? 0.46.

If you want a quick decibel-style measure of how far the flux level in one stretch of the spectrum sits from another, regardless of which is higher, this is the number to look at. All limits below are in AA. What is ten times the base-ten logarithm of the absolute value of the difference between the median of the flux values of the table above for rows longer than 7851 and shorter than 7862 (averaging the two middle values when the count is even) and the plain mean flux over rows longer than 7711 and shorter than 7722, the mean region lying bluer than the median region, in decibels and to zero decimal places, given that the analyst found -5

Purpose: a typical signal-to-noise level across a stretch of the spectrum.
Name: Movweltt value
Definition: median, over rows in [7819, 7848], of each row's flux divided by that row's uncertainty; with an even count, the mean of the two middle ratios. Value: 43.4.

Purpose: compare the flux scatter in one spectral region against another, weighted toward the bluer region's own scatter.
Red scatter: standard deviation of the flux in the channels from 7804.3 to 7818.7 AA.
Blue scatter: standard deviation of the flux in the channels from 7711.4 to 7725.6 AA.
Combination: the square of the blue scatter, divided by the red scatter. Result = 0.09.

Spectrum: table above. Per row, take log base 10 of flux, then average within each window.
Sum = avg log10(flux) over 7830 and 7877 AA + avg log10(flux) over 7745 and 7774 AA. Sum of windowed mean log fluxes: 2.106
